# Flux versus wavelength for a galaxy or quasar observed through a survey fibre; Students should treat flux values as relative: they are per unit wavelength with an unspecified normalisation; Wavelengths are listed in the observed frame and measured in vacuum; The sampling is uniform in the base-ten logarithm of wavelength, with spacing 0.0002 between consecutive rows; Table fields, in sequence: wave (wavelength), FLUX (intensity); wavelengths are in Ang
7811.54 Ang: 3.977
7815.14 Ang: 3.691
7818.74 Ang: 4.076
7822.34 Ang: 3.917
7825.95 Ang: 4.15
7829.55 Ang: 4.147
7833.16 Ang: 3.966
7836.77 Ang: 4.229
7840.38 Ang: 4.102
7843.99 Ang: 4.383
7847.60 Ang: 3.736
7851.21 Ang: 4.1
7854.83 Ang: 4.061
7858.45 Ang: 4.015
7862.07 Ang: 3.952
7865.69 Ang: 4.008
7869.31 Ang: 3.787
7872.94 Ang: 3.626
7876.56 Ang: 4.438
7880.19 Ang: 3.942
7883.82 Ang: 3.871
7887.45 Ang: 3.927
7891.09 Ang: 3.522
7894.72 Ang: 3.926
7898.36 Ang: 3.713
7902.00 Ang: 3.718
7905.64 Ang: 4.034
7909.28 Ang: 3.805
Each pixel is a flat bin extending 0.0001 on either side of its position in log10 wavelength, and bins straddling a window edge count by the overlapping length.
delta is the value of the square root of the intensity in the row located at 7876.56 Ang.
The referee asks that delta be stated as 2.11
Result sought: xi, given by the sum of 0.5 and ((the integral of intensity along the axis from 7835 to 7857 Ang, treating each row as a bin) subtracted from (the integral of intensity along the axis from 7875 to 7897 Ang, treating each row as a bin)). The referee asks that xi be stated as -3.3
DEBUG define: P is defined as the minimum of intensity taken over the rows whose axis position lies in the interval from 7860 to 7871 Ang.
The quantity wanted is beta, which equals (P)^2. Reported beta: 14.3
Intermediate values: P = 3.787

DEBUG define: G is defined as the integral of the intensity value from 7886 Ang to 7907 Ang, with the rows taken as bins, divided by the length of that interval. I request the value 3.80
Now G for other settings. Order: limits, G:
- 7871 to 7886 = 3.97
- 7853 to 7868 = 4.00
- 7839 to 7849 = 4.09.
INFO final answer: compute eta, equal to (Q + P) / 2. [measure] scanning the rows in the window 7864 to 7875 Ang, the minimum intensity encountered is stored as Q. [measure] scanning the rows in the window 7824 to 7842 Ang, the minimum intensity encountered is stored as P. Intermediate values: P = 3.966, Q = 3.626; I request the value 3.80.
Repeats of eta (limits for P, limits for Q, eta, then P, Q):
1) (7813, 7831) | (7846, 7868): 3.71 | 3.691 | 3.736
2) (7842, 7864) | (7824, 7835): 3.85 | 3.736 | 3.966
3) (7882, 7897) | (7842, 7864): 3.63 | 3.522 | 3.736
